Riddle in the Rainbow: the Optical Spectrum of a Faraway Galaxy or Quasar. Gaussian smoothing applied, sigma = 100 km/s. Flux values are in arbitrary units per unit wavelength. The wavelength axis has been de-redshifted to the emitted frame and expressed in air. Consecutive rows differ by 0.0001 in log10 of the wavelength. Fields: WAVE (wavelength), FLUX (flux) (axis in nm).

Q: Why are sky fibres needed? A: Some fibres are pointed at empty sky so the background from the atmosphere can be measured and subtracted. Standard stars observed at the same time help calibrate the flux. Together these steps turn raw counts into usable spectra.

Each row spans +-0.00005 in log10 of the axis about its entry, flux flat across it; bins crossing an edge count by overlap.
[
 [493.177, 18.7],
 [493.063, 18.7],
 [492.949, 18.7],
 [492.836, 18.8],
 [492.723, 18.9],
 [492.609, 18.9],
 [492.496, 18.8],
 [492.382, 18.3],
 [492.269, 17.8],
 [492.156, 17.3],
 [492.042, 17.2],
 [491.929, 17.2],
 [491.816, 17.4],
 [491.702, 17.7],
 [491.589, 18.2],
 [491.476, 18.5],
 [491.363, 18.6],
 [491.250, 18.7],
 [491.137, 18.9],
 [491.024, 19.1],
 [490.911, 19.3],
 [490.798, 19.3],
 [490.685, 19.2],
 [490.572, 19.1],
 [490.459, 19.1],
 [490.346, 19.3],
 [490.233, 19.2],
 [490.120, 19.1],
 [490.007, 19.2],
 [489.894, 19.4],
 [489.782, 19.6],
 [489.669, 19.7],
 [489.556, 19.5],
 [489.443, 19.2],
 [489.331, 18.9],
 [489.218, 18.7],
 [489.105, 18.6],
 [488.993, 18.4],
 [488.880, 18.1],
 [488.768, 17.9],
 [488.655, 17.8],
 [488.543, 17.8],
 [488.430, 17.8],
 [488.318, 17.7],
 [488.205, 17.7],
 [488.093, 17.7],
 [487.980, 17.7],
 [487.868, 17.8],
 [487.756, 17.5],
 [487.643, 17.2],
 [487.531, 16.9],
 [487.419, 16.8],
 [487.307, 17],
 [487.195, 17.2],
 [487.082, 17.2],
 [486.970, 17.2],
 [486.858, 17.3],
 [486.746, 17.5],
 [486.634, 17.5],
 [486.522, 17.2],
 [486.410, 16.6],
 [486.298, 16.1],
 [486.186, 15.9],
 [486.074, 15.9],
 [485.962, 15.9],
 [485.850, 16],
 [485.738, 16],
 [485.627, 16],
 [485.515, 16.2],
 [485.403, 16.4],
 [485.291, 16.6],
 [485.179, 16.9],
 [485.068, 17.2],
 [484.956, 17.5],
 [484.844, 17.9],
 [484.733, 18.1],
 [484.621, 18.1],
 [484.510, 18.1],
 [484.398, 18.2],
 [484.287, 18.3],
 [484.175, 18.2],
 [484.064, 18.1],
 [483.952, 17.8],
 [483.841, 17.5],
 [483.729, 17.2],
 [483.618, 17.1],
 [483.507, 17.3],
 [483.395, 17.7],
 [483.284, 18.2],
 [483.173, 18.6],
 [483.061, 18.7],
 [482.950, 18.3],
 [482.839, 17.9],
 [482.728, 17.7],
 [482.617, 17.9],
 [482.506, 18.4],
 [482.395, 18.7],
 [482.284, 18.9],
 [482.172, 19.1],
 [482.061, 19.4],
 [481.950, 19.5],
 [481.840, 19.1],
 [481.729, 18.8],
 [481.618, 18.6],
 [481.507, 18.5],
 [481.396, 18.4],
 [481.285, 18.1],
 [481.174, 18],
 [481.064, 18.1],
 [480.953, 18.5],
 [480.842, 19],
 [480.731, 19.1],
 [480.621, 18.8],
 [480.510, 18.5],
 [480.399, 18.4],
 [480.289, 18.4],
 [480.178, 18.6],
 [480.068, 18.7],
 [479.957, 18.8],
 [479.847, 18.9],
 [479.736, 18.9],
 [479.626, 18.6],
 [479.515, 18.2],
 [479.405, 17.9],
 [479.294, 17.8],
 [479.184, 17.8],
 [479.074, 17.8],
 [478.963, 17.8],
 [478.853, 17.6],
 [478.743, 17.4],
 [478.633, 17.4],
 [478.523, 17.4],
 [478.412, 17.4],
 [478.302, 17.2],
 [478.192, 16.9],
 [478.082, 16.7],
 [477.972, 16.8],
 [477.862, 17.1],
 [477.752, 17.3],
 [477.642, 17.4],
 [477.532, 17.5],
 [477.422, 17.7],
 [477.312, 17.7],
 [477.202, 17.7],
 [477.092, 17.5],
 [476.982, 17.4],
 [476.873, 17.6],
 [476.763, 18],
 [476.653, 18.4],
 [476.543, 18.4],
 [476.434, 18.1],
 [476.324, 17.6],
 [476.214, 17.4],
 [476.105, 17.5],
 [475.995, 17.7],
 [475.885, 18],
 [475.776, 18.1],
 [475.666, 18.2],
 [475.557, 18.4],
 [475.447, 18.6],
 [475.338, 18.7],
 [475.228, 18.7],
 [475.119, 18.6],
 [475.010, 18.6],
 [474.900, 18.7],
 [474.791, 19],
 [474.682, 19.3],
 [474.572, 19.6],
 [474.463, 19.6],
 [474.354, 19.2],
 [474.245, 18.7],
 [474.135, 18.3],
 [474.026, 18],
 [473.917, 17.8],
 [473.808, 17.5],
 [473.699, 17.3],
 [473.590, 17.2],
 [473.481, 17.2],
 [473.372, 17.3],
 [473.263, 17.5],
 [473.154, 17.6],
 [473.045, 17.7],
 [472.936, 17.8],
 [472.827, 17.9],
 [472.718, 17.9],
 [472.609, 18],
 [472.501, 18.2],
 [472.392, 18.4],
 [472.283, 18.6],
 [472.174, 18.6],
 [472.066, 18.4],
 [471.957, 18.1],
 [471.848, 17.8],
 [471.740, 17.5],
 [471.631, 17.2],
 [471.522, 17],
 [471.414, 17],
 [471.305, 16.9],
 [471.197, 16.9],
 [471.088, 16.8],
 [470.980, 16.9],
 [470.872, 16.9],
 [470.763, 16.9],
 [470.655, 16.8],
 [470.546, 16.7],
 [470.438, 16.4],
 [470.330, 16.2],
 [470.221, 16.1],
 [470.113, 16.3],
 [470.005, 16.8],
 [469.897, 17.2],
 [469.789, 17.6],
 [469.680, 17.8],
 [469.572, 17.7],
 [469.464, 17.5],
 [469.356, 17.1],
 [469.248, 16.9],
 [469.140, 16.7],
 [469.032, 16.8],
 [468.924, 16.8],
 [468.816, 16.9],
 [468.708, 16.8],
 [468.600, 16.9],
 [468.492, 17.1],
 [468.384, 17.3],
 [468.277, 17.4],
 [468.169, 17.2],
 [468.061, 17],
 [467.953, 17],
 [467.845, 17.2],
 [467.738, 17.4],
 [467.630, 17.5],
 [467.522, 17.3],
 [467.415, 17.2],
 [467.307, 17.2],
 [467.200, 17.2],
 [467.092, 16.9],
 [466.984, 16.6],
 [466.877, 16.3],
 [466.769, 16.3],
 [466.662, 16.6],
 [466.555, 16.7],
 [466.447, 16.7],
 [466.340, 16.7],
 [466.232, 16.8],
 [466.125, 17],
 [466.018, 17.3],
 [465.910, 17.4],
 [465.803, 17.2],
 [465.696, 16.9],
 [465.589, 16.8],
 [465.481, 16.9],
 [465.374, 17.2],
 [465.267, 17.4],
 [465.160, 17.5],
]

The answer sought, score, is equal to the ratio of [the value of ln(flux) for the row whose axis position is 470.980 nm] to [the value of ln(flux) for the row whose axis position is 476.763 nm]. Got 0.98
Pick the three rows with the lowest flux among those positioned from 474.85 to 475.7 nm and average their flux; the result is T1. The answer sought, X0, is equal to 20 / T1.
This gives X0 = 1.09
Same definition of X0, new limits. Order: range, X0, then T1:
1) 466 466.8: 1.21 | 16.5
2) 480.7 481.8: 1.11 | 18.1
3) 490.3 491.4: 1.07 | 18.7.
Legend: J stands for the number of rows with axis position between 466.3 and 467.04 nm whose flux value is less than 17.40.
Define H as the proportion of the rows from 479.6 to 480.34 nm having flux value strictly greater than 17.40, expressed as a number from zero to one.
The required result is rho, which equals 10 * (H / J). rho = 1.4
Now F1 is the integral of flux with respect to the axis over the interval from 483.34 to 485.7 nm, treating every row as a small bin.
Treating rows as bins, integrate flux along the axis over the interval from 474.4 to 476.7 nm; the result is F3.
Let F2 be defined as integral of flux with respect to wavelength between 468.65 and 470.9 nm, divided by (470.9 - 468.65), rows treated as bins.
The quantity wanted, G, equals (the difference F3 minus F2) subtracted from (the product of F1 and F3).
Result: 1720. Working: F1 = 41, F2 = 16.9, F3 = 42.4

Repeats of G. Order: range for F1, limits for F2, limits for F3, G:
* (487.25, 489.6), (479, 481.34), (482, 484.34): 1765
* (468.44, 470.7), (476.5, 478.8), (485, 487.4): 1505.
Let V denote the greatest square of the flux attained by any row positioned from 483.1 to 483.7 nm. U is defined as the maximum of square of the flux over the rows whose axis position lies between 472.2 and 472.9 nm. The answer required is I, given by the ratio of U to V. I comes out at 1.00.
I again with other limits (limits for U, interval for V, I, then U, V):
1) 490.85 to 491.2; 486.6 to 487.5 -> 1.22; 372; 306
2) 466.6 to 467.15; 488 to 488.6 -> 0.90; 286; 317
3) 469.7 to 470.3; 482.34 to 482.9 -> 0.89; 310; 350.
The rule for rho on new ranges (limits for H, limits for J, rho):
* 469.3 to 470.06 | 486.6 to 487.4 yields 1.1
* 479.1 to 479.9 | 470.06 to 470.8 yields 1.4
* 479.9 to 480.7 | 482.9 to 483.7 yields 5.0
